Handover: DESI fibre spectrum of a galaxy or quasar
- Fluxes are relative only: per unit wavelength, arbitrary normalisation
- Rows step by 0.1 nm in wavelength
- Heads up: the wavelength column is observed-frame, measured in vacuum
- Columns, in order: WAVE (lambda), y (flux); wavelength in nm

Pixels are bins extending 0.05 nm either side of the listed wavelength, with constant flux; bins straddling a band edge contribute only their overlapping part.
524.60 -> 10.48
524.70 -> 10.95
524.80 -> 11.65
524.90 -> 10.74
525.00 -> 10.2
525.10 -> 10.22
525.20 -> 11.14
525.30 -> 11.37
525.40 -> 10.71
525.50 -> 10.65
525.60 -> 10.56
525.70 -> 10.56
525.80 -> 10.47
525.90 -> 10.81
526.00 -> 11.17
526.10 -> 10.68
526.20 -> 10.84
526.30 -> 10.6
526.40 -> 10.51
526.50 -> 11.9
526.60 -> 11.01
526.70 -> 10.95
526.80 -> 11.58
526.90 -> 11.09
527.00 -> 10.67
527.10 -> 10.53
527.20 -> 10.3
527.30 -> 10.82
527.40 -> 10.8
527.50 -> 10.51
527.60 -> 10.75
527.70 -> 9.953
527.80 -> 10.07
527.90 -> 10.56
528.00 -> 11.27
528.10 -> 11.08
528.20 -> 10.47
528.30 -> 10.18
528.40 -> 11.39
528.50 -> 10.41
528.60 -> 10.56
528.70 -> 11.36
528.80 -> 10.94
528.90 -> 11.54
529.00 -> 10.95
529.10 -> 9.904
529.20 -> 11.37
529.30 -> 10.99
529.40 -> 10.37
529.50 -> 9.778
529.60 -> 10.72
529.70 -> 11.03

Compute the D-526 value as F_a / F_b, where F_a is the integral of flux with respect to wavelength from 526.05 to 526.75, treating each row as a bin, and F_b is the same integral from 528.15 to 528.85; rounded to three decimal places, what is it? 1.016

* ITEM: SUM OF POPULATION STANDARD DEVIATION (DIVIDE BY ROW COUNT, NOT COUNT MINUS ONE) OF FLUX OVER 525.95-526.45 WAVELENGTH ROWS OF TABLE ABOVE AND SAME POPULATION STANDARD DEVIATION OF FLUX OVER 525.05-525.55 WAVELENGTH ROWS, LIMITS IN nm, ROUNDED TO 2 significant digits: 0.63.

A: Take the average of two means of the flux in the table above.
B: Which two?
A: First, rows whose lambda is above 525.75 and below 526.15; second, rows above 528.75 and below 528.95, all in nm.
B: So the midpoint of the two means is 11.0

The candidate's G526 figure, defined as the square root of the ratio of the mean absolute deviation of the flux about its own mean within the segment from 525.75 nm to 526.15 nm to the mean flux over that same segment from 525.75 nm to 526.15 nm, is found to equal 0.14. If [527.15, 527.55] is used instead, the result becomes 0.14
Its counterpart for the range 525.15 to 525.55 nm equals 0.16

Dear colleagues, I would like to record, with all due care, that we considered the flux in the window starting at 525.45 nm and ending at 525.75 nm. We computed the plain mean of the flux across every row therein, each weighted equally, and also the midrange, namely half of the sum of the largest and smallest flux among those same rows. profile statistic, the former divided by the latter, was 1.00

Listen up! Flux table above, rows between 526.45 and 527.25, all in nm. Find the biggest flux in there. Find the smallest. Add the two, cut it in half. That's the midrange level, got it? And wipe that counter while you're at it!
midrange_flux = 11.1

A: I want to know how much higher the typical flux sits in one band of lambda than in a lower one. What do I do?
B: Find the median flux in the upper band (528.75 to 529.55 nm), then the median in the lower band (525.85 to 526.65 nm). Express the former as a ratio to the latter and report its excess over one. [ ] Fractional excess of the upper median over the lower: 0.011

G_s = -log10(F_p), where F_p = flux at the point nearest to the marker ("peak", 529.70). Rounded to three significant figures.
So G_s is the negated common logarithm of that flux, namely -1.04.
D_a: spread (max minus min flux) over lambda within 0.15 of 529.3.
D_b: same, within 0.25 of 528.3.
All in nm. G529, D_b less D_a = 0.2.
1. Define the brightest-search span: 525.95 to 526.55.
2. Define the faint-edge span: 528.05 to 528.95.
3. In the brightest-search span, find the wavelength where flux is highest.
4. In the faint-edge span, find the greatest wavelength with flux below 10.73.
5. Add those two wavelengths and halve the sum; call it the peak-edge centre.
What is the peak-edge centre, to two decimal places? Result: 527.55 nm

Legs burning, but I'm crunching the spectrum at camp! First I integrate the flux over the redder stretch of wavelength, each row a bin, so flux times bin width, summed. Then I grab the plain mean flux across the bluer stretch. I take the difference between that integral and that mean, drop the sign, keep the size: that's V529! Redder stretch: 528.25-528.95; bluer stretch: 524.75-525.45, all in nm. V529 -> 3.22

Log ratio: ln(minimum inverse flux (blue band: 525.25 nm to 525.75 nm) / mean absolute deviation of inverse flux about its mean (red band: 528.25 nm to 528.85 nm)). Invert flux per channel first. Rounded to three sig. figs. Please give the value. 3.19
